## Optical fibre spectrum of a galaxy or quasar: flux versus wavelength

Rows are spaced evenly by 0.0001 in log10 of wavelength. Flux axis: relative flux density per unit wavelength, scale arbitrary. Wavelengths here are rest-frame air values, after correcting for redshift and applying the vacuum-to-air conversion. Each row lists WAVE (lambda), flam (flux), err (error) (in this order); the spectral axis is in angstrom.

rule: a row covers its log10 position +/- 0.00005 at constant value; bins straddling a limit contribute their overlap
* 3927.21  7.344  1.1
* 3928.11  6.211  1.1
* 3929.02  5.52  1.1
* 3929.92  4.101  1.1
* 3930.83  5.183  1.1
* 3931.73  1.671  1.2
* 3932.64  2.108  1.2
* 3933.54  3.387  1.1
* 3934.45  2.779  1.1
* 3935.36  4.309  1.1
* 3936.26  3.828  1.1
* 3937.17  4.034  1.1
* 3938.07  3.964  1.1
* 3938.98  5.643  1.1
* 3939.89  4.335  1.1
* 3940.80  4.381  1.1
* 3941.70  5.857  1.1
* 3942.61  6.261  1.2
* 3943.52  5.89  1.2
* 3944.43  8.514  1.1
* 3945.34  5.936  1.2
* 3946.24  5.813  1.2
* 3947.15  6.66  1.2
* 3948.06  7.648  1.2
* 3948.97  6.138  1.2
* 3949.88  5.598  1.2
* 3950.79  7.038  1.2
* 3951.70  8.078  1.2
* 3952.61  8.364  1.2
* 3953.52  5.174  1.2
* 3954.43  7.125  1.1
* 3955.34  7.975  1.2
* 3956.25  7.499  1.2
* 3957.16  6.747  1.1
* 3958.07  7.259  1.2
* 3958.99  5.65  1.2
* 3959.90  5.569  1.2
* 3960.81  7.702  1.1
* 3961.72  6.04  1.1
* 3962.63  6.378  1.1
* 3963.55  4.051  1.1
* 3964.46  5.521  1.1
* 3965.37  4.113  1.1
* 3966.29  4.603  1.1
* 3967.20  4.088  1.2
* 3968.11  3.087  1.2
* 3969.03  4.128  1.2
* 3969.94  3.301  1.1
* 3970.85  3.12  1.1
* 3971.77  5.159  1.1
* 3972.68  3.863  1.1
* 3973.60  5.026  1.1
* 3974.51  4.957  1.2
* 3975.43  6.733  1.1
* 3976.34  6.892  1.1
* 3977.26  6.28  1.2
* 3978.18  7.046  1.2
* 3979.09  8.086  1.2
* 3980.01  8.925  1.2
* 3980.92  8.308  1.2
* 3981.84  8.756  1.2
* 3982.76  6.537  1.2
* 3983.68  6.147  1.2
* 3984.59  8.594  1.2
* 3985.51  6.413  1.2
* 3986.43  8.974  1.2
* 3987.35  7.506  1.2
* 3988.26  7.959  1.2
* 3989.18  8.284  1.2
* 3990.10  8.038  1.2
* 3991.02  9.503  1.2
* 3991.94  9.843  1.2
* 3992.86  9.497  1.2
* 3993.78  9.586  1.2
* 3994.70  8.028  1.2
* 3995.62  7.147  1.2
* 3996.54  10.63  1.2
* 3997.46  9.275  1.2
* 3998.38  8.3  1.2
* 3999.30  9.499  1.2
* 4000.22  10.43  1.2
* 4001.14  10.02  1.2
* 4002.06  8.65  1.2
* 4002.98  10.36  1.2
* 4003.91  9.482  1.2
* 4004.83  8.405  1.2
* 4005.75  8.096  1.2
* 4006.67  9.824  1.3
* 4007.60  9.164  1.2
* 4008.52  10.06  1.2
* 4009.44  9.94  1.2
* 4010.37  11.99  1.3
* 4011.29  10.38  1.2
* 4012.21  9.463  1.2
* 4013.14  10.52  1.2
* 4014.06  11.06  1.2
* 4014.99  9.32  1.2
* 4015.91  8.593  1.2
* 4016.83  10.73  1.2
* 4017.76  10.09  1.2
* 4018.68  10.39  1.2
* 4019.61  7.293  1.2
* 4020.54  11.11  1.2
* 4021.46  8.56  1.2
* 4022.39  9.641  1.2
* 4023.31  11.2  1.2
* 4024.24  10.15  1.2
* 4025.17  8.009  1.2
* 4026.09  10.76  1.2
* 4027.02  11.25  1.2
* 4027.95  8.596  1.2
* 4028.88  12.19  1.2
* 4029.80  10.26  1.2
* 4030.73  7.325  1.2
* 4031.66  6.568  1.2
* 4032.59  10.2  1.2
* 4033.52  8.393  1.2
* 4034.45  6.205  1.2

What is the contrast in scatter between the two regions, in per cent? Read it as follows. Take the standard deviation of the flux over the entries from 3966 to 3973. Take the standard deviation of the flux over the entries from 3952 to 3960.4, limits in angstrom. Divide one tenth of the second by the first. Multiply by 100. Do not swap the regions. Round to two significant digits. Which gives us 15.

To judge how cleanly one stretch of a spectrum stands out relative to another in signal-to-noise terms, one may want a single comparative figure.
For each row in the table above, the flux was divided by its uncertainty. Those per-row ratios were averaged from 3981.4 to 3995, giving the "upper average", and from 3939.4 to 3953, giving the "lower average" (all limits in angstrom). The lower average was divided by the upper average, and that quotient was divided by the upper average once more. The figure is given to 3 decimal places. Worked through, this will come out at 0.116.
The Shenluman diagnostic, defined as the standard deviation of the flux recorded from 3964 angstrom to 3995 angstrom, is 2.1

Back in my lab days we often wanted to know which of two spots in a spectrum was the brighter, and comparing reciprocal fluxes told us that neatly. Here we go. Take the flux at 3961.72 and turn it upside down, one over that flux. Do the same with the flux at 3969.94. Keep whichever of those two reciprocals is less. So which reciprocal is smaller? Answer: 0.166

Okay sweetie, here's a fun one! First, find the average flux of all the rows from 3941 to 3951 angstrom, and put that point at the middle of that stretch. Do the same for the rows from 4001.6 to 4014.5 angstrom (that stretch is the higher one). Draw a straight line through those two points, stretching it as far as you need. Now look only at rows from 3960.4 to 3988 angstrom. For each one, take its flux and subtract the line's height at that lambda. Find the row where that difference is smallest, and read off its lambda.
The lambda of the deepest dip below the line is 3970.85 angstrom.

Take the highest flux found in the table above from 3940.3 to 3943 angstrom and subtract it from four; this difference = -2.3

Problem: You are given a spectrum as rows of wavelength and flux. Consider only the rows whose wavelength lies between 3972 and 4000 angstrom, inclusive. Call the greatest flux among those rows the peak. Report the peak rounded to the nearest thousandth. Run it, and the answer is 10.630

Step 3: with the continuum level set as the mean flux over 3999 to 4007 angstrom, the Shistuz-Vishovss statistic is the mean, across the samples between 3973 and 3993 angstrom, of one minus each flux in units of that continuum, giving 0.19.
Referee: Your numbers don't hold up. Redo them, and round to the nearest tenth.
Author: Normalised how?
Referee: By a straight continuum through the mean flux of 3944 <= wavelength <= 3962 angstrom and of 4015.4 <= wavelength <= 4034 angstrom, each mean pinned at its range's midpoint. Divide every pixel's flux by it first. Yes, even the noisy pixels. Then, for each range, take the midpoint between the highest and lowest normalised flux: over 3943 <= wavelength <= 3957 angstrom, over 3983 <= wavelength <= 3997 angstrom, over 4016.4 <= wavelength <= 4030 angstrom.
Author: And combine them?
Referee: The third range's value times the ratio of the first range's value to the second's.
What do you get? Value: 1.0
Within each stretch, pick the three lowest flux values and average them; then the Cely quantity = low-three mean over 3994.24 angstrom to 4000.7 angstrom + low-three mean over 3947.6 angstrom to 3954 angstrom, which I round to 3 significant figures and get 13.5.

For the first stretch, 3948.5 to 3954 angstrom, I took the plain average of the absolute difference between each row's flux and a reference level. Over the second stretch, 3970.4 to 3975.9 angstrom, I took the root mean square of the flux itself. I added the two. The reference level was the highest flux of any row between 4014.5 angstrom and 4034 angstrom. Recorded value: 10.4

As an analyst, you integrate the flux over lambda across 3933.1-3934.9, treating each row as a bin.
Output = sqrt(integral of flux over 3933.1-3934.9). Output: 2.4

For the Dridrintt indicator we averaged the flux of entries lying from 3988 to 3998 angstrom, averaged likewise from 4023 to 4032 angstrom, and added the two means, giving 18.5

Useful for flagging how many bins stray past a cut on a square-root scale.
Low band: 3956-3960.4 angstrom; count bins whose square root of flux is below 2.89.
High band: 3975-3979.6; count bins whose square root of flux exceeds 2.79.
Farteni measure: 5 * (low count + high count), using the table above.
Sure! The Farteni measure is 30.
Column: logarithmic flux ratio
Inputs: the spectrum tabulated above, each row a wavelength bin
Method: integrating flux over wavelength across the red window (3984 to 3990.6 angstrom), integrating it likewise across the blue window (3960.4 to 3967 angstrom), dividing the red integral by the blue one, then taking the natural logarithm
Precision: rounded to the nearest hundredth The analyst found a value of 0.38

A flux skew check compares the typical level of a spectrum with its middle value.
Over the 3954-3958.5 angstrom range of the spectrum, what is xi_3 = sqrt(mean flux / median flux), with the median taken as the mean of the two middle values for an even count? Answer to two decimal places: 1.00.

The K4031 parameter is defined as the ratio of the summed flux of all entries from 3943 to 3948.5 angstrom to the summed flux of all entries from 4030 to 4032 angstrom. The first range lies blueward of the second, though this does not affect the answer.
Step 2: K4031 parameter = 2.9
